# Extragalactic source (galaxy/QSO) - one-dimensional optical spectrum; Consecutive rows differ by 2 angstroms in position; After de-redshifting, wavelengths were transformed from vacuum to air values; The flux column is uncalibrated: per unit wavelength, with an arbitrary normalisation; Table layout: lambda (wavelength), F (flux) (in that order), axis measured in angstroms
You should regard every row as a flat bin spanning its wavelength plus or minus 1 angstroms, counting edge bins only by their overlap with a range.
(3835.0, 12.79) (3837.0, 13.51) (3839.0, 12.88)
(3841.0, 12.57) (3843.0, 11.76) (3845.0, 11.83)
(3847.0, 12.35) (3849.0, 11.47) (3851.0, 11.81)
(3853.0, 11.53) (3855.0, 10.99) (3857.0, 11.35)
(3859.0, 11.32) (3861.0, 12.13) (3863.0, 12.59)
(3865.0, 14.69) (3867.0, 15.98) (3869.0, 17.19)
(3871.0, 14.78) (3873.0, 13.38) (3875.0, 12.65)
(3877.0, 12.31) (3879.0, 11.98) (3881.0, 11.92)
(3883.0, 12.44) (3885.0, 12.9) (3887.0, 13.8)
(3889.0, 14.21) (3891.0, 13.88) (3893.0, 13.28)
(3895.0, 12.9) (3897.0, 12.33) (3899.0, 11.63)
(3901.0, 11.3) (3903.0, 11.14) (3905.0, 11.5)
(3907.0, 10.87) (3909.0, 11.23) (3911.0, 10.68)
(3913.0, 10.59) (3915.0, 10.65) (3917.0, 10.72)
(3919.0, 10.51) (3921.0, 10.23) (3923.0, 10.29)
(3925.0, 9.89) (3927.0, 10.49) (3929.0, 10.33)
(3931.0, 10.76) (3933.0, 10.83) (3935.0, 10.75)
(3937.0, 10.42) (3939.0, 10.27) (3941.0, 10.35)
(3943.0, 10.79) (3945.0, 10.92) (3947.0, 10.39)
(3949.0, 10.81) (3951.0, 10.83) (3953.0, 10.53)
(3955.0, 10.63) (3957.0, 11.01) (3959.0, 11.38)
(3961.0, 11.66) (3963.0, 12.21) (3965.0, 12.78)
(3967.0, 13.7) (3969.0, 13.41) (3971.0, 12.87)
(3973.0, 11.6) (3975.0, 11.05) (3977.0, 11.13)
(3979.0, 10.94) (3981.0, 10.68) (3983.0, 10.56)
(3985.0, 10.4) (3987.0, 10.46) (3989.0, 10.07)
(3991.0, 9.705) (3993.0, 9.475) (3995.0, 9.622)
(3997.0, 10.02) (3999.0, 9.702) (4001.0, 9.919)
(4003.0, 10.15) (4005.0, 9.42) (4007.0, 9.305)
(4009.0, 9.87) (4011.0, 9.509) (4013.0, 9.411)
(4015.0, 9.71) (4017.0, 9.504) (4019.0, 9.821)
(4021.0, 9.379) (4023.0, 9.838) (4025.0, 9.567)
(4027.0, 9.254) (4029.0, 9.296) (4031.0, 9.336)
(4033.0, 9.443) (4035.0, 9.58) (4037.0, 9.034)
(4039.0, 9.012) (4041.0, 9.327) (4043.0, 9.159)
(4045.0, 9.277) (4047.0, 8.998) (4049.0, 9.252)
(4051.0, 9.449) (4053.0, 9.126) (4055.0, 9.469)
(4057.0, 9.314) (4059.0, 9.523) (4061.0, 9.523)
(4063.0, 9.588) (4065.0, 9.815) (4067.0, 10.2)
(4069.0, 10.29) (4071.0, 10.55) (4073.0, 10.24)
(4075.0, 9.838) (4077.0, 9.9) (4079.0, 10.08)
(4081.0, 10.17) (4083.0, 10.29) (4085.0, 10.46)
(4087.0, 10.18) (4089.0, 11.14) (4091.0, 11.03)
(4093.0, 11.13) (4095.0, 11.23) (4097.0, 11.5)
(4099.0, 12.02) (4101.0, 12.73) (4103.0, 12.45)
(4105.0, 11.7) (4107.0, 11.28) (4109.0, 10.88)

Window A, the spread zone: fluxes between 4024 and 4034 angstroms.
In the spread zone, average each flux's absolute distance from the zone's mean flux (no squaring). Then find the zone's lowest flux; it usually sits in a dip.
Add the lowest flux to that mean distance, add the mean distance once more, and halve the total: 4.7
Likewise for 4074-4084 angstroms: 5.1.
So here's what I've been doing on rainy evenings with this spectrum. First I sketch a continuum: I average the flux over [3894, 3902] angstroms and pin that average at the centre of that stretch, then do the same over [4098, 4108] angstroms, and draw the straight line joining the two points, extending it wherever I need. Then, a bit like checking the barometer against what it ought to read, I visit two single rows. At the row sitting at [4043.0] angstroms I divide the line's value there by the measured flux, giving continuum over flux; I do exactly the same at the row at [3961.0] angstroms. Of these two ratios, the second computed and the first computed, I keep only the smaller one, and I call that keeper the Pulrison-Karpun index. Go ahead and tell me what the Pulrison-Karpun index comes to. 1.032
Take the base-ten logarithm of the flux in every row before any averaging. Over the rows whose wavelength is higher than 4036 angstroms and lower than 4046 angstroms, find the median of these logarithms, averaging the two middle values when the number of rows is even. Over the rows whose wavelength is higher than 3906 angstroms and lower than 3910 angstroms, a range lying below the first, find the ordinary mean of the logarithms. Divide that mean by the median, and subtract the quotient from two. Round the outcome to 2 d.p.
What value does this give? 0.92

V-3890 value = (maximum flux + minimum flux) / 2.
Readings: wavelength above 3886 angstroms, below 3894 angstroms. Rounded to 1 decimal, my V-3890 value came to 13.7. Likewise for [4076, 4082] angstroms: 10.0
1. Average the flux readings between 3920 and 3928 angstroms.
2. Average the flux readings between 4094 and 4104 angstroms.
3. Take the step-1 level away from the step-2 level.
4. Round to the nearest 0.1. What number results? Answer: 1.8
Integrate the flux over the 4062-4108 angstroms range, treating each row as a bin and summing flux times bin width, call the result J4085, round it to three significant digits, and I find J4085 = 496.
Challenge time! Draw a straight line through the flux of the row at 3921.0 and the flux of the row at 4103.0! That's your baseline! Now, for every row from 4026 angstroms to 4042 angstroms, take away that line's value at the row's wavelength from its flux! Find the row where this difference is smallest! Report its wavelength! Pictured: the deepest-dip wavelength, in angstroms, 4039.0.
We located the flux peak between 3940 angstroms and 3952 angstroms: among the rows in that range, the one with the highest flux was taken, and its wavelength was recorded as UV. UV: 3945.0 angstroms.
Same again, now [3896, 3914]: 3897.0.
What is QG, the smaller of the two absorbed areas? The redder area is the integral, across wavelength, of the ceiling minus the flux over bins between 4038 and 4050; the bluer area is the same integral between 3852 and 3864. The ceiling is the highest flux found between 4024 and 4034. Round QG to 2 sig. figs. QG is -25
